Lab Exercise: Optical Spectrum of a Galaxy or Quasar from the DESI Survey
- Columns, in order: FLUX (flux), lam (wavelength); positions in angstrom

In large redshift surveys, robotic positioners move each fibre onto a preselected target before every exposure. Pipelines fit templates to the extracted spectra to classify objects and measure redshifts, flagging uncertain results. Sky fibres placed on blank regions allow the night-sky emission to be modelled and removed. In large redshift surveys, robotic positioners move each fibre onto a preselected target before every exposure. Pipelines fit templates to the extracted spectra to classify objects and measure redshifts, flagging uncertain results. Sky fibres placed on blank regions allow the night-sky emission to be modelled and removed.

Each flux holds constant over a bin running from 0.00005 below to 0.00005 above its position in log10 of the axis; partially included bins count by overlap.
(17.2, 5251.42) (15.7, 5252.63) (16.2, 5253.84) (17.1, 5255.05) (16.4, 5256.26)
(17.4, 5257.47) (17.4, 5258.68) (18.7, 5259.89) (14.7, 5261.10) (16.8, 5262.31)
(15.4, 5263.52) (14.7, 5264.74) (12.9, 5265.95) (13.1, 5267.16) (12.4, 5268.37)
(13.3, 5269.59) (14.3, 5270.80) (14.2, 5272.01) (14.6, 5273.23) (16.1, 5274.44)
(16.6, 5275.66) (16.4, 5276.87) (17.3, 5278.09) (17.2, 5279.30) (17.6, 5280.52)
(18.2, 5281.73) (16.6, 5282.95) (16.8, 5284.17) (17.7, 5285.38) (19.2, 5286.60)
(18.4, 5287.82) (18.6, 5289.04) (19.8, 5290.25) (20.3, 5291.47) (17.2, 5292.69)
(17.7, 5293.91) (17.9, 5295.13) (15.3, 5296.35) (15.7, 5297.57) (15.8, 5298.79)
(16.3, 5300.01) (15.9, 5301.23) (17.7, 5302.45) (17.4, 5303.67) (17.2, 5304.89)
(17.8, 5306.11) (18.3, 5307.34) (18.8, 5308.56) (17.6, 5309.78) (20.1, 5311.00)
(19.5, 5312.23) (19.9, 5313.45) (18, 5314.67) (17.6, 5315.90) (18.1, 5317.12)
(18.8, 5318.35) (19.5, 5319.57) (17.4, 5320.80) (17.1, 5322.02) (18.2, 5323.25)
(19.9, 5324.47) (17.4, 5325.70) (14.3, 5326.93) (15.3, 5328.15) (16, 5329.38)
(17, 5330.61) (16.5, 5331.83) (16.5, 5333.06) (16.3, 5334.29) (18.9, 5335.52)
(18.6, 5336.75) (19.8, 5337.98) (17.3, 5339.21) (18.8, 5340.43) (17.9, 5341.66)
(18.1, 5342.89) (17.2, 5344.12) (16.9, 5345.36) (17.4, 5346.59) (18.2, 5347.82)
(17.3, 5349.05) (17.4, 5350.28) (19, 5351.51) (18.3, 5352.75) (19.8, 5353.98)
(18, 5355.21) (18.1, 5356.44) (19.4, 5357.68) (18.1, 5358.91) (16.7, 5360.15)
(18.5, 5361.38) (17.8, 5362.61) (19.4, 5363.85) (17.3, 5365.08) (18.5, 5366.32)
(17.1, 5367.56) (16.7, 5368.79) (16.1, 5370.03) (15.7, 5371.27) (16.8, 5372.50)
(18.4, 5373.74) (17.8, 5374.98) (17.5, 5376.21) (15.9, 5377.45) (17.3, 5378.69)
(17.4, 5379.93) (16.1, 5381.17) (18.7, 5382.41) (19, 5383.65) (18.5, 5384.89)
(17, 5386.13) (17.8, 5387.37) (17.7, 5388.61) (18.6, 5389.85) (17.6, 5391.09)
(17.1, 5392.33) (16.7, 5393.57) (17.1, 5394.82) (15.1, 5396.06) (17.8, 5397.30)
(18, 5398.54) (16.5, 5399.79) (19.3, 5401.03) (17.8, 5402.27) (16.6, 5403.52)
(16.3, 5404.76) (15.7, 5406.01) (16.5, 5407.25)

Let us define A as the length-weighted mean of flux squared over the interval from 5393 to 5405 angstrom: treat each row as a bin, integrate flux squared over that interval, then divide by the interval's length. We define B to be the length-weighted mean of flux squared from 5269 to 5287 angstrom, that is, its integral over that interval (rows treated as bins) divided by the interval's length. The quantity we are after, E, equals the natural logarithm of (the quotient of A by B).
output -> 0.1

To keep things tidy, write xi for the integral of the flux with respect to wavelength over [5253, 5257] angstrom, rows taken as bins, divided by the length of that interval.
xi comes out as 16.5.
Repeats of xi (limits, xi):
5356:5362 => 18.2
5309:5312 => 18.9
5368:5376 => 17.0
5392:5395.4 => 16.9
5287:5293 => 19.0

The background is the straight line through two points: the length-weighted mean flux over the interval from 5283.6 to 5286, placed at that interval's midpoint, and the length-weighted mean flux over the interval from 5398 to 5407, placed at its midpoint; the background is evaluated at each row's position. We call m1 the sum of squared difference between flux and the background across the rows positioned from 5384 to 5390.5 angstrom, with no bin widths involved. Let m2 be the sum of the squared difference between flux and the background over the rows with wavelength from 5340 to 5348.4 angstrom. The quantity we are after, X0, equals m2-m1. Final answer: 0.2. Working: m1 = 5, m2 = 5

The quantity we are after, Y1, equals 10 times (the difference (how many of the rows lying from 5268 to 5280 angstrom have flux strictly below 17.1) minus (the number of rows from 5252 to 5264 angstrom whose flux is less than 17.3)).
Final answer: 10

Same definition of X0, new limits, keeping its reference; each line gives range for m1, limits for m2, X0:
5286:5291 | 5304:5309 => -9.2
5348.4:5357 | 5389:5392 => -10.4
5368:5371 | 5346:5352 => 2.9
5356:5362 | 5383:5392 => -0.2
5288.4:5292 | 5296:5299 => -8.6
